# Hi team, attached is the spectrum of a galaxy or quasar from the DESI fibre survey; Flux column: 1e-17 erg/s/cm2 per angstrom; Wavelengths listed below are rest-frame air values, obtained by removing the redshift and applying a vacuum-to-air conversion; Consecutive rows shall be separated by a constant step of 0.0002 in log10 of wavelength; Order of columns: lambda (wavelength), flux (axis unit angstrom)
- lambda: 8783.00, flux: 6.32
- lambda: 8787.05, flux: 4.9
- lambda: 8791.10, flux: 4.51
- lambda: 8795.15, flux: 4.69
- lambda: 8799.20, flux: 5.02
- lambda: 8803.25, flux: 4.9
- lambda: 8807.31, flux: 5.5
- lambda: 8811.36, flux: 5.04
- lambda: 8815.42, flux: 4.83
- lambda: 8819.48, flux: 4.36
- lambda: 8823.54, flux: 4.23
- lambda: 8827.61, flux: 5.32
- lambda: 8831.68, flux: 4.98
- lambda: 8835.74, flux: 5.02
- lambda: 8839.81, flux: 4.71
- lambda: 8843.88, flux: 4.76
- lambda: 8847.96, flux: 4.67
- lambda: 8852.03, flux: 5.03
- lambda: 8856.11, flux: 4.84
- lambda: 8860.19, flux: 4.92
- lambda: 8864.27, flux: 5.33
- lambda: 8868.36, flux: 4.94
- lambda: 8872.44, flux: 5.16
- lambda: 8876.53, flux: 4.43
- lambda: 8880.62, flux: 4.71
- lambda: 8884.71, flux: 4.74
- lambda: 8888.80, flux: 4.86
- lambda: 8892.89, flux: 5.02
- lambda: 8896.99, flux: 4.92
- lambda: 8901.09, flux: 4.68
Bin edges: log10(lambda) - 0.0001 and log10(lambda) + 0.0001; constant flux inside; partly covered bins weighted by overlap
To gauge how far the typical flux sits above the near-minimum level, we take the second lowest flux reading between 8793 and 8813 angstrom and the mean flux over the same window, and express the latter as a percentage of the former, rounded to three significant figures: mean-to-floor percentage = 103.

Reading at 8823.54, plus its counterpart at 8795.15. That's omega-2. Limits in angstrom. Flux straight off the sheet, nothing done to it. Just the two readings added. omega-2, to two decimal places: 8.92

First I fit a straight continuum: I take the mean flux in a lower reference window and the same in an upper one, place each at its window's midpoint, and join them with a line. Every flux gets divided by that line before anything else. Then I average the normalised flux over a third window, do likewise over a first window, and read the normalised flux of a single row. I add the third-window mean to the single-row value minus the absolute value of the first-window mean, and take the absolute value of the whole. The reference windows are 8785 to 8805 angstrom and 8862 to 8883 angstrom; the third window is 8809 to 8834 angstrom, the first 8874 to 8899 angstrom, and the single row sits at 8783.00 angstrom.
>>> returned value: 1.34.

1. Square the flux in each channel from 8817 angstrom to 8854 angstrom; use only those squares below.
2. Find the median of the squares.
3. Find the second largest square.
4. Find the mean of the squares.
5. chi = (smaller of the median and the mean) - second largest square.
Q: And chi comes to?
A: -2.6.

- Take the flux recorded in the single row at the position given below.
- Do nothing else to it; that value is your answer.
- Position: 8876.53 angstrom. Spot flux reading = 4.43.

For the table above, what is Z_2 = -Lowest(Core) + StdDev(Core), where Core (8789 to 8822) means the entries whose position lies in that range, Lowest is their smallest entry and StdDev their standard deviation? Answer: -4.0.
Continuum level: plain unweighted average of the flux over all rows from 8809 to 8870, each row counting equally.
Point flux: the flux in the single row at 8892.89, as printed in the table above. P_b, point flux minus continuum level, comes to 0.2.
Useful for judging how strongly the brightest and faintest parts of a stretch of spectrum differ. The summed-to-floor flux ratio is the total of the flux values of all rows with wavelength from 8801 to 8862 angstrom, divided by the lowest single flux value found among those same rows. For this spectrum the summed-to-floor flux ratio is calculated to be 17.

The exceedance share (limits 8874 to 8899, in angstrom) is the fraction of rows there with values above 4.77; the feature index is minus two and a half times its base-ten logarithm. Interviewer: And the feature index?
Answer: 0.75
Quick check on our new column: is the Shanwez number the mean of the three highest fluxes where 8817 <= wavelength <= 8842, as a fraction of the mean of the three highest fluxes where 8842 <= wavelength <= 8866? 1.00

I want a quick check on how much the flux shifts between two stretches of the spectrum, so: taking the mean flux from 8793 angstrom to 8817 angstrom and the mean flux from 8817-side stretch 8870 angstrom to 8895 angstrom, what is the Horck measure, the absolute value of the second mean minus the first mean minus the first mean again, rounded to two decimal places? 5.17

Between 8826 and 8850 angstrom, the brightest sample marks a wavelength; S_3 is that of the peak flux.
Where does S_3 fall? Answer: 8827.61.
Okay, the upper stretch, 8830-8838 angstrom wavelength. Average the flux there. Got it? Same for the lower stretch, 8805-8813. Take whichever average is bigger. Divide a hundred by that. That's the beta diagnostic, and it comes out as 19.0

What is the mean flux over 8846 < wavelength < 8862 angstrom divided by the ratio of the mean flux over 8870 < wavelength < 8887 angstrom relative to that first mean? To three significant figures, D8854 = 4.97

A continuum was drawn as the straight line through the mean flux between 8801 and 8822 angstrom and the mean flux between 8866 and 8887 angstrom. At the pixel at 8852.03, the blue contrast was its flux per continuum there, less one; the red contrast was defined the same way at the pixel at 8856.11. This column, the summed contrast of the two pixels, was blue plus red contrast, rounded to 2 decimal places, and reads 0.04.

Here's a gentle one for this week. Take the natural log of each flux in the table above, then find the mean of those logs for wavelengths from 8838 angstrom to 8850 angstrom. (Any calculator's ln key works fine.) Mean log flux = 1.55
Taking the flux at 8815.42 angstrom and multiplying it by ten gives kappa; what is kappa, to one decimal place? 48.3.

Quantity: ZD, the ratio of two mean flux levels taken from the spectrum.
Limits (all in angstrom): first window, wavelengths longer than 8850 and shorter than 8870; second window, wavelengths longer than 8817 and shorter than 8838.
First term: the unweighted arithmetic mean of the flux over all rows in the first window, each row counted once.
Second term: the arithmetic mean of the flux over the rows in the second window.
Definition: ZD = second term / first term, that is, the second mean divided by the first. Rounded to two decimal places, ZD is 0.95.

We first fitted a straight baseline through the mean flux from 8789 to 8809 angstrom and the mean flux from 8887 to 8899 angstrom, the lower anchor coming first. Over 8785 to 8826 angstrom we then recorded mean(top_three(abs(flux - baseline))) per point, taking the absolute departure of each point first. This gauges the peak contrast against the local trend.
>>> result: 0.61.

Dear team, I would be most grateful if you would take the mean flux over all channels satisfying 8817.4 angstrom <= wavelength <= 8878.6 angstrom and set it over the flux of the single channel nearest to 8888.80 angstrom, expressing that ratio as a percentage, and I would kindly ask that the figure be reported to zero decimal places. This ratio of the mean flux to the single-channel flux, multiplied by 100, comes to 100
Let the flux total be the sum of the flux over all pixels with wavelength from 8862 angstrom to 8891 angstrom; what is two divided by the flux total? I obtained 0.0585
